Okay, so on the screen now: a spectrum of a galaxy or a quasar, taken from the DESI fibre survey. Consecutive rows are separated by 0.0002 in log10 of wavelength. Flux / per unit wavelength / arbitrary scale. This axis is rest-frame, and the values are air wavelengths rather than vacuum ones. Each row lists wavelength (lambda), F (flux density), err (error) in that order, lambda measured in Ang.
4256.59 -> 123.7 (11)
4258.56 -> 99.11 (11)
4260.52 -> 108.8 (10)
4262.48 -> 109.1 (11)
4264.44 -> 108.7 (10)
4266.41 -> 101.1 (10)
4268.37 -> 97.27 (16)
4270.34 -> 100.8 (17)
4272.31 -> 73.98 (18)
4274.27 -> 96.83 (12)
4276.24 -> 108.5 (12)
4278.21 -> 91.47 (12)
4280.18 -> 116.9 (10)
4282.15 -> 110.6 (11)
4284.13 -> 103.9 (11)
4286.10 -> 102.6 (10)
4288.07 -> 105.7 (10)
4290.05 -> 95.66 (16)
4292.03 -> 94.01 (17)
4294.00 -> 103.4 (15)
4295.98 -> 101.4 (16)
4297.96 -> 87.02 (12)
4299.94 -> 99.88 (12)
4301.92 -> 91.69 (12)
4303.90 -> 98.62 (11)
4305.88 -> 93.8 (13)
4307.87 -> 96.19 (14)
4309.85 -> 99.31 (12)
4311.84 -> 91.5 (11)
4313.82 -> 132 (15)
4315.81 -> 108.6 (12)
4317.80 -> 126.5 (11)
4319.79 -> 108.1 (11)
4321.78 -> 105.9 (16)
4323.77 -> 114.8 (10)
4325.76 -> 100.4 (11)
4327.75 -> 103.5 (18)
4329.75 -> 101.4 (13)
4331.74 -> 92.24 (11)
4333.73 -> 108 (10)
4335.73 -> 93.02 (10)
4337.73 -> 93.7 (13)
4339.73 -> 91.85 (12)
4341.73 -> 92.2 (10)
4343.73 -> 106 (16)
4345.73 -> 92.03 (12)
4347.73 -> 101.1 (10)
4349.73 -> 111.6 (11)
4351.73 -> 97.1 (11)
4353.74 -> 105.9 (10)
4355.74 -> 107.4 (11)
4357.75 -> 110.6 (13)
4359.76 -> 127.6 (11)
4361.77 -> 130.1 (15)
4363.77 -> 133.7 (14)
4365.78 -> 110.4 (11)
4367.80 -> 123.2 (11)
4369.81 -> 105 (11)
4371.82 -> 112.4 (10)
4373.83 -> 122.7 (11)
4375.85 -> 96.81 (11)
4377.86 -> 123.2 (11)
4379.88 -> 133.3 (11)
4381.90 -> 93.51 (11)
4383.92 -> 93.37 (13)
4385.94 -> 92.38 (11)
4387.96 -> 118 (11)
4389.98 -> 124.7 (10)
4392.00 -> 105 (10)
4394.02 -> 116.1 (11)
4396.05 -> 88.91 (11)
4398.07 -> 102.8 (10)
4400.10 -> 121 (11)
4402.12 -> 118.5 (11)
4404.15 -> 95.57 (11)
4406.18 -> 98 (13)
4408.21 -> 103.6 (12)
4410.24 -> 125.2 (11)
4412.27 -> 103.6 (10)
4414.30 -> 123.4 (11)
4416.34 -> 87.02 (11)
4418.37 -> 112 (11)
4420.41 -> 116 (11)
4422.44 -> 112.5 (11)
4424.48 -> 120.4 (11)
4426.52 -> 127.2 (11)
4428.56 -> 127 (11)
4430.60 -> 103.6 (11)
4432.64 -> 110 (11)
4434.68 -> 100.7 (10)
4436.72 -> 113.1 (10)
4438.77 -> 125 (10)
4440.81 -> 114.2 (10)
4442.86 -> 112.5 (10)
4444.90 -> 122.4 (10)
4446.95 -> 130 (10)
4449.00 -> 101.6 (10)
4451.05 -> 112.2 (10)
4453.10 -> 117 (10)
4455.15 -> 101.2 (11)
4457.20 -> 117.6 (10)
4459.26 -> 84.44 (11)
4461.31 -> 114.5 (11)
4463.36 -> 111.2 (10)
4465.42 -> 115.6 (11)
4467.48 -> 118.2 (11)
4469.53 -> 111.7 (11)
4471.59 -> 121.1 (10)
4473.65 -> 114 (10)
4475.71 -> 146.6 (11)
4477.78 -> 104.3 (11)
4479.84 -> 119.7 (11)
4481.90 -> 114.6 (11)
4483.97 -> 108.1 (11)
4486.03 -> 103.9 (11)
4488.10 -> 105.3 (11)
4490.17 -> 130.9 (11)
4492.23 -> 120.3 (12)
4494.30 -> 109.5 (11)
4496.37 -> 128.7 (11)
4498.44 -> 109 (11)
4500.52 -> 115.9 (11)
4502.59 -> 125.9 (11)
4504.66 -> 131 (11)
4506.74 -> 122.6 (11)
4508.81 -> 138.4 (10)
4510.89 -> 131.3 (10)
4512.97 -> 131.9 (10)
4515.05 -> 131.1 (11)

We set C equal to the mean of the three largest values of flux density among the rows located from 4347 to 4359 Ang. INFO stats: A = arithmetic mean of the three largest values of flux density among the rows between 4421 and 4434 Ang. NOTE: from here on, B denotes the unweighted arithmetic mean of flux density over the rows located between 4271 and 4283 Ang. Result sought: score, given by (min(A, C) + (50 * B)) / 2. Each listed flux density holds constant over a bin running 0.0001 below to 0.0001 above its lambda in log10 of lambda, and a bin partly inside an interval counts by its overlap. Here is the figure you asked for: 2548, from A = 125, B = 100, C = 110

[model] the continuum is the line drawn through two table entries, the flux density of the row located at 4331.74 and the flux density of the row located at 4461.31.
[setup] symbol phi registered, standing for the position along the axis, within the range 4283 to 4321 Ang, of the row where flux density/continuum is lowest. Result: 4297.96 Ang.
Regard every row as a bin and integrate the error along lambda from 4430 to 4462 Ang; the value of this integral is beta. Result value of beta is 329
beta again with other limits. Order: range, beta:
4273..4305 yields 400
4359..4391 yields 366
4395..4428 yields 365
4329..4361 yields 368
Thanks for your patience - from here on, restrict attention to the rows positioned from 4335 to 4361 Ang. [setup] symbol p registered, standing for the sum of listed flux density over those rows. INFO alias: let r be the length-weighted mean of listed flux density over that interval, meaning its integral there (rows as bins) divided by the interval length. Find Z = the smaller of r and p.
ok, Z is 103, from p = 1330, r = 103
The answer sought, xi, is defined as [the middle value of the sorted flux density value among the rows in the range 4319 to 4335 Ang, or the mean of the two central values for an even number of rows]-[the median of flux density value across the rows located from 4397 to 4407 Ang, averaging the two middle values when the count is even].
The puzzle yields 1.9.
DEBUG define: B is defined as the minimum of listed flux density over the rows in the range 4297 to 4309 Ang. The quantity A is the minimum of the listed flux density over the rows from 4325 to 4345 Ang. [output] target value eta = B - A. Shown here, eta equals -5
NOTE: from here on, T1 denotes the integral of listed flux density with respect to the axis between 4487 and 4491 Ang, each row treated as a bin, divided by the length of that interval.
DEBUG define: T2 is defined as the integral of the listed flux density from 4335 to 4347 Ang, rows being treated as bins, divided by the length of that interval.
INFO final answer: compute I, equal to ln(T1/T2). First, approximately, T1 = 117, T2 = 95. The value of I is 0.21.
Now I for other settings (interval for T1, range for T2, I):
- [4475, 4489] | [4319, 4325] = 0.04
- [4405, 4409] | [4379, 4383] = -0.11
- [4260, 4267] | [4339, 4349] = 0.10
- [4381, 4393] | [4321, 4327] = -0.02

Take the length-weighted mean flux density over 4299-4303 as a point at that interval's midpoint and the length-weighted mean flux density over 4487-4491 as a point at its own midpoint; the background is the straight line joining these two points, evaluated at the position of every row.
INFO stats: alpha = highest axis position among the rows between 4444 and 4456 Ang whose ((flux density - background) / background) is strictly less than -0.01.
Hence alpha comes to 4455.15 Ang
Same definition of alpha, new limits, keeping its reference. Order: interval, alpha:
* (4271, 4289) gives 4278.21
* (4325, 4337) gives 4335.73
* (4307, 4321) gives 4311.84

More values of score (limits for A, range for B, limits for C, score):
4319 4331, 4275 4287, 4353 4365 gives 2696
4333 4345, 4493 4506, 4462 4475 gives 3051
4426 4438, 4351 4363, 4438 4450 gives 2889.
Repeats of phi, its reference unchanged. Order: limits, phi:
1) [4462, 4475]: 4469.53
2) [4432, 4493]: 4459.26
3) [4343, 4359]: 4345.73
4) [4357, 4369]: 4365.78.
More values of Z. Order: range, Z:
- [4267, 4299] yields 99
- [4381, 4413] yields 106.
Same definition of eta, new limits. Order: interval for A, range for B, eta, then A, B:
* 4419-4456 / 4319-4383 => -9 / 100.7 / 91.85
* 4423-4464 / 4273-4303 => 3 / 84.44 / 87.02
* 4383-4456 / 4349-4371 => 10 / 87.02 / 97.1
